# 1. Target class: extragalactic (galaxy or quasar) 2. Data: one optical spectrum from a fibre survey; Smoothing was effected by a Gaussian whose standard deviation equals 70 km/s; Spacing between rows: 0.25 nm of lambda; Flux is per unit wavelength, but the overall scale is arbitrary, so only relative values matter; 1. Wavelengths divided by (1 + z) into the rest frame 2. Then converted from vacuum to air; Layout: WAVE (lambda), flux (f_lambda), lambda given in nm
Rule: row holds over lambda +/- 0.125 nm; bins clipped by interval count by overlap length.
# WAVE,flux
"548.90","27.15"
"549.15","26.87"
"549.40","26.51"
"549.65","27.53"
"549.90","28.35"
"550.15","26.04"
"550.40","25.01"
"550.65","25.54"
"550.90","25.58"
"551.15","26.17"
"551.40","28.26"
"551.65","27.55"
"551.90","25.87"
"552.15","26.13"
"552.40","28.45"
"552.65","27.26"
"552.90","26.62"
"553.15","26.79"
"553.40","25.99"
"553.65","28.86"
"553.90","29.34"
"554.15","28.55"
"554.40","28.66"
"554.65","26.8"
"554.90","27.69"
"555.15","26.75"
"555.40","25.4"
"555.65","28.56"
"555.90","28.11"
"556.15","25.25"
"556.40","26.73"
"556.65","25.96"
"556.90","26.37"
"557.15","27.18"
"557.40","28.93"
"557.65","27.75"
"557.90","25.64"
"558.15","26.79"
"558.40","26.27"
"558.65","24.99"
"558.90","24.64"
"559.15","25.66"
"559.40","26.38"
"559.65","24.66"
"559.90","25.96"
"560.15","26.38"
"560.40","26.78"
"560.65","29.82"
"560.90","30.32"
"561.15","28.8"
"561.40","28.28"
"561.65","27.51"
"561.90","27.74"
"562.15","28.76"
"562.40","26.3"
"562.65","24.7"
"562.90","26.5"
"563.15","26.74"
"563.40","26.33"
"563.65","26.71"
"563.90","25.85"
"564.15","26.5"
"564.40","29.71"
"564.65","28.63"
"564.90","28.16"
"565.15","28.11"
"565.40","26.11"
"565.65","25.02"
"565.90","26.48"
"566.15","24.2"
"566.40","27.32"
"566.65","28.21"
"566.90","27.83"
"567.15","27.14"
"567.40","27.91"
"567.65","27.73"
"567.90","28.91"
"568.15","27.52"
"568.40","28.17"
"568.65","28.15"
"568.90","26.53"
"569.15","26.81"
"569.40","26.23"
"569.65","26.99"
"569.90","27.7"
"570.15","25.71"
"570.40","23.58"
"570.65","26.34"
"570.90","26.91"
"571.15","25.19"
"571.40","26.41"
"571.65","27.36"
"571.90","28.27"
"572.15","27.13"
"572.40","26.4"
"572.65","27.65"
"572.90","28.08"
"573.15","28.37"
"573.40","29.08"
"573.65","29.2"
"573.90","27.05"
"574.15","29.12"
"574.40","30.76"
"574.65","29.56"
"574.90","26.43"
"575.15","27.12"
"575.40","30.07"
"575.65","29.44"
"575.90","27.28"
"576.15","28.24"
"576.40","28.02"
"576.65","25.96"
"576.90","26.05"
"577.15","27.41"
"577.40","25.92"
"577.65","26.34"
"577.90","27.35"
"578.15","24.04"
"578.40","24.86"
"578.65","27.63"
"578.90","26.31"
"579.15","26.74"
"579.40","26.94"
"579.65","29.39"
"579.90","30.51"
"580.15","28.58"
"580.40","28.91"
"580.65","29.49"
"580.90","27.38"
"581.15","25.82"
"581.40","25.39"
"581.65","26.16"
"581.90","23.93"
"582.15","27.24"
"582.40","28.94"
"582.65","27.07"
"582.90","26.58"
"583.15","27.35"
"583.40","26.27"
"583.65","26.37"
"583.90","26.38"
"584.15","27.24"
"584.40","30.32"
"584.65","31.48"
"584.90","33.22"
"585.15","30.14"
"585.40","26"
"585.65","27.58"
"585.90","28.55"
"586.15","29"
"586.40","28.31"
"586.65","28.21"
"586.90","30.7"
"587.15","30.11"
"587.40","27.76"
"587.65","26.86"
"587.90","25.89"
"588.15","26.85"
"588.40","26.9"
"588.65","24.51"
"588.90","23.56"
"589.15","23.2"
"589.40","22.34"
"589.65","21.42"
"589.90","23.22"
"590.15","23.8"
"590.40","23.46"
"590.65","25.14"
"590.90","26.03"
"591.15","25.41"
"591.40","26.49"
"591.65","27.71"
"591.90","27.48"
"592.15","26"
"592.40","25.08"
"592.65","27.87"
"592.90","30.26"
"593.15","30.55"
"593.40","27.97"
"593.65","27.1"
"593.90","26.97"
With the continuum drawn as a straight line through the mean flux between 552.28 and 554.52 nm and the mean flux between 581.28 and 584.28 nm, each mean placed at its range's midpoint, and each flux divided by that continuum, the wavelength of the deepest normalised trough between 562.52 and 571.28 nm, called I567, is 570.40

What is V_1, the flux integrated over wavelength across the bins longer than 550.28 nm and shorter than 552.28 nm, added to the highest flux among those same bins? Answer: 81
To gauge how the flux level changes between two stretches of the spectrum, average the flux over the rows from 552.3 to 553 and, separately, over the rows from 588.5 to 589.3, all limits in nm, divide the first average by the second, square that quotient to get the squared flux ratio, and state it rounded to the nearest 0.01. 1.33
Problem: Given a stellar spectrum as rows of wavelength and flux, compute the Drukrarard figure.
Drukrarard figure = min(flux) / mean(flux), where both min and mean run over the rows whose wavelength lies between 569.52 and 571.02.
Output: 0.900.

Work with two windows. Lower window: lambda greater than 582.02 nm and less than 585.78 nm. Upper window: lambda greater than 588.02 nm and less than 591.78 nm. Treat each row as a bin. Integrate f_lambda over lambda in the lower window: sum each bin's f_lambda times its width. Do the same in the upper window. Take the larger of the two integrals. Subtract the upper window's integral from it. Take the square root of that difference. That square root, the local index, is 3.6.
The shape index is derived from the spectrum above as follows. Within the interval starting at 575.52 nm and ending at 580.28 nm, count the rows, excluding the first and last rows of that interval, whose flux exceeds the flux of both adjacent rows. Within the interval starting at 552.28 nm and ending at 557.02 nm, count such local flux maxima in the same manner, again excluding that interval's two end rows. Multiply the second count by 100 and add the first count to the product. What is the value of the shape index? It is 605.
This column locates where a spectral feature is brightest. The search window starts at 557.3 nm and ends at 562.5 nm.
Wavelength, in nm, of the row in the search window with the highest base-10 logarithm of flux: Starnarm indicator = 560.90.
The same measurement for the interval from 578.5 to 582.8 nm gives 579.90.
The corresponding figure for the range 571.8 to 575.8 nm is 574.40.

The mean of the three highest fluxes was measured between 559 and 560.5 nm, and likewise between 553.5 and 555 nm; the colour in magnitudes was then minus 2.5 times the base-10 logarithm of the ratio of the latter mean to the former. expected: -0.10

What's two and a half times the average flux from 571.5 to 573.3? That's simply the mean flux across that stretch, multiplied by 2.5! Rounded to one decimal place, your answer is 69.0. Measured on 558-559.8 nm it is 64.1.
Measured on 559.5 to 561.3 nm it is 68.8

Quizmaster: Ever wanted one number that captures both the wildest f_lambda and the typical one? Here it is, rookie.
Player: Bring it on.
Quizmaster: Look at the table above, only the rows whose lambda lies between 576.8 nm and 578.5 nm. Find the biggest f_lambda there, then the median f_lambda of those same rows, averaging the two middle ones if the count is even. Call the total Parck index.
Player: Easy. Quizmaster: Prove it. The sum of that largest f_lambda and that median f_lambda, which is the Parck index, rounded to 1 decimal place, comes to 53.5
